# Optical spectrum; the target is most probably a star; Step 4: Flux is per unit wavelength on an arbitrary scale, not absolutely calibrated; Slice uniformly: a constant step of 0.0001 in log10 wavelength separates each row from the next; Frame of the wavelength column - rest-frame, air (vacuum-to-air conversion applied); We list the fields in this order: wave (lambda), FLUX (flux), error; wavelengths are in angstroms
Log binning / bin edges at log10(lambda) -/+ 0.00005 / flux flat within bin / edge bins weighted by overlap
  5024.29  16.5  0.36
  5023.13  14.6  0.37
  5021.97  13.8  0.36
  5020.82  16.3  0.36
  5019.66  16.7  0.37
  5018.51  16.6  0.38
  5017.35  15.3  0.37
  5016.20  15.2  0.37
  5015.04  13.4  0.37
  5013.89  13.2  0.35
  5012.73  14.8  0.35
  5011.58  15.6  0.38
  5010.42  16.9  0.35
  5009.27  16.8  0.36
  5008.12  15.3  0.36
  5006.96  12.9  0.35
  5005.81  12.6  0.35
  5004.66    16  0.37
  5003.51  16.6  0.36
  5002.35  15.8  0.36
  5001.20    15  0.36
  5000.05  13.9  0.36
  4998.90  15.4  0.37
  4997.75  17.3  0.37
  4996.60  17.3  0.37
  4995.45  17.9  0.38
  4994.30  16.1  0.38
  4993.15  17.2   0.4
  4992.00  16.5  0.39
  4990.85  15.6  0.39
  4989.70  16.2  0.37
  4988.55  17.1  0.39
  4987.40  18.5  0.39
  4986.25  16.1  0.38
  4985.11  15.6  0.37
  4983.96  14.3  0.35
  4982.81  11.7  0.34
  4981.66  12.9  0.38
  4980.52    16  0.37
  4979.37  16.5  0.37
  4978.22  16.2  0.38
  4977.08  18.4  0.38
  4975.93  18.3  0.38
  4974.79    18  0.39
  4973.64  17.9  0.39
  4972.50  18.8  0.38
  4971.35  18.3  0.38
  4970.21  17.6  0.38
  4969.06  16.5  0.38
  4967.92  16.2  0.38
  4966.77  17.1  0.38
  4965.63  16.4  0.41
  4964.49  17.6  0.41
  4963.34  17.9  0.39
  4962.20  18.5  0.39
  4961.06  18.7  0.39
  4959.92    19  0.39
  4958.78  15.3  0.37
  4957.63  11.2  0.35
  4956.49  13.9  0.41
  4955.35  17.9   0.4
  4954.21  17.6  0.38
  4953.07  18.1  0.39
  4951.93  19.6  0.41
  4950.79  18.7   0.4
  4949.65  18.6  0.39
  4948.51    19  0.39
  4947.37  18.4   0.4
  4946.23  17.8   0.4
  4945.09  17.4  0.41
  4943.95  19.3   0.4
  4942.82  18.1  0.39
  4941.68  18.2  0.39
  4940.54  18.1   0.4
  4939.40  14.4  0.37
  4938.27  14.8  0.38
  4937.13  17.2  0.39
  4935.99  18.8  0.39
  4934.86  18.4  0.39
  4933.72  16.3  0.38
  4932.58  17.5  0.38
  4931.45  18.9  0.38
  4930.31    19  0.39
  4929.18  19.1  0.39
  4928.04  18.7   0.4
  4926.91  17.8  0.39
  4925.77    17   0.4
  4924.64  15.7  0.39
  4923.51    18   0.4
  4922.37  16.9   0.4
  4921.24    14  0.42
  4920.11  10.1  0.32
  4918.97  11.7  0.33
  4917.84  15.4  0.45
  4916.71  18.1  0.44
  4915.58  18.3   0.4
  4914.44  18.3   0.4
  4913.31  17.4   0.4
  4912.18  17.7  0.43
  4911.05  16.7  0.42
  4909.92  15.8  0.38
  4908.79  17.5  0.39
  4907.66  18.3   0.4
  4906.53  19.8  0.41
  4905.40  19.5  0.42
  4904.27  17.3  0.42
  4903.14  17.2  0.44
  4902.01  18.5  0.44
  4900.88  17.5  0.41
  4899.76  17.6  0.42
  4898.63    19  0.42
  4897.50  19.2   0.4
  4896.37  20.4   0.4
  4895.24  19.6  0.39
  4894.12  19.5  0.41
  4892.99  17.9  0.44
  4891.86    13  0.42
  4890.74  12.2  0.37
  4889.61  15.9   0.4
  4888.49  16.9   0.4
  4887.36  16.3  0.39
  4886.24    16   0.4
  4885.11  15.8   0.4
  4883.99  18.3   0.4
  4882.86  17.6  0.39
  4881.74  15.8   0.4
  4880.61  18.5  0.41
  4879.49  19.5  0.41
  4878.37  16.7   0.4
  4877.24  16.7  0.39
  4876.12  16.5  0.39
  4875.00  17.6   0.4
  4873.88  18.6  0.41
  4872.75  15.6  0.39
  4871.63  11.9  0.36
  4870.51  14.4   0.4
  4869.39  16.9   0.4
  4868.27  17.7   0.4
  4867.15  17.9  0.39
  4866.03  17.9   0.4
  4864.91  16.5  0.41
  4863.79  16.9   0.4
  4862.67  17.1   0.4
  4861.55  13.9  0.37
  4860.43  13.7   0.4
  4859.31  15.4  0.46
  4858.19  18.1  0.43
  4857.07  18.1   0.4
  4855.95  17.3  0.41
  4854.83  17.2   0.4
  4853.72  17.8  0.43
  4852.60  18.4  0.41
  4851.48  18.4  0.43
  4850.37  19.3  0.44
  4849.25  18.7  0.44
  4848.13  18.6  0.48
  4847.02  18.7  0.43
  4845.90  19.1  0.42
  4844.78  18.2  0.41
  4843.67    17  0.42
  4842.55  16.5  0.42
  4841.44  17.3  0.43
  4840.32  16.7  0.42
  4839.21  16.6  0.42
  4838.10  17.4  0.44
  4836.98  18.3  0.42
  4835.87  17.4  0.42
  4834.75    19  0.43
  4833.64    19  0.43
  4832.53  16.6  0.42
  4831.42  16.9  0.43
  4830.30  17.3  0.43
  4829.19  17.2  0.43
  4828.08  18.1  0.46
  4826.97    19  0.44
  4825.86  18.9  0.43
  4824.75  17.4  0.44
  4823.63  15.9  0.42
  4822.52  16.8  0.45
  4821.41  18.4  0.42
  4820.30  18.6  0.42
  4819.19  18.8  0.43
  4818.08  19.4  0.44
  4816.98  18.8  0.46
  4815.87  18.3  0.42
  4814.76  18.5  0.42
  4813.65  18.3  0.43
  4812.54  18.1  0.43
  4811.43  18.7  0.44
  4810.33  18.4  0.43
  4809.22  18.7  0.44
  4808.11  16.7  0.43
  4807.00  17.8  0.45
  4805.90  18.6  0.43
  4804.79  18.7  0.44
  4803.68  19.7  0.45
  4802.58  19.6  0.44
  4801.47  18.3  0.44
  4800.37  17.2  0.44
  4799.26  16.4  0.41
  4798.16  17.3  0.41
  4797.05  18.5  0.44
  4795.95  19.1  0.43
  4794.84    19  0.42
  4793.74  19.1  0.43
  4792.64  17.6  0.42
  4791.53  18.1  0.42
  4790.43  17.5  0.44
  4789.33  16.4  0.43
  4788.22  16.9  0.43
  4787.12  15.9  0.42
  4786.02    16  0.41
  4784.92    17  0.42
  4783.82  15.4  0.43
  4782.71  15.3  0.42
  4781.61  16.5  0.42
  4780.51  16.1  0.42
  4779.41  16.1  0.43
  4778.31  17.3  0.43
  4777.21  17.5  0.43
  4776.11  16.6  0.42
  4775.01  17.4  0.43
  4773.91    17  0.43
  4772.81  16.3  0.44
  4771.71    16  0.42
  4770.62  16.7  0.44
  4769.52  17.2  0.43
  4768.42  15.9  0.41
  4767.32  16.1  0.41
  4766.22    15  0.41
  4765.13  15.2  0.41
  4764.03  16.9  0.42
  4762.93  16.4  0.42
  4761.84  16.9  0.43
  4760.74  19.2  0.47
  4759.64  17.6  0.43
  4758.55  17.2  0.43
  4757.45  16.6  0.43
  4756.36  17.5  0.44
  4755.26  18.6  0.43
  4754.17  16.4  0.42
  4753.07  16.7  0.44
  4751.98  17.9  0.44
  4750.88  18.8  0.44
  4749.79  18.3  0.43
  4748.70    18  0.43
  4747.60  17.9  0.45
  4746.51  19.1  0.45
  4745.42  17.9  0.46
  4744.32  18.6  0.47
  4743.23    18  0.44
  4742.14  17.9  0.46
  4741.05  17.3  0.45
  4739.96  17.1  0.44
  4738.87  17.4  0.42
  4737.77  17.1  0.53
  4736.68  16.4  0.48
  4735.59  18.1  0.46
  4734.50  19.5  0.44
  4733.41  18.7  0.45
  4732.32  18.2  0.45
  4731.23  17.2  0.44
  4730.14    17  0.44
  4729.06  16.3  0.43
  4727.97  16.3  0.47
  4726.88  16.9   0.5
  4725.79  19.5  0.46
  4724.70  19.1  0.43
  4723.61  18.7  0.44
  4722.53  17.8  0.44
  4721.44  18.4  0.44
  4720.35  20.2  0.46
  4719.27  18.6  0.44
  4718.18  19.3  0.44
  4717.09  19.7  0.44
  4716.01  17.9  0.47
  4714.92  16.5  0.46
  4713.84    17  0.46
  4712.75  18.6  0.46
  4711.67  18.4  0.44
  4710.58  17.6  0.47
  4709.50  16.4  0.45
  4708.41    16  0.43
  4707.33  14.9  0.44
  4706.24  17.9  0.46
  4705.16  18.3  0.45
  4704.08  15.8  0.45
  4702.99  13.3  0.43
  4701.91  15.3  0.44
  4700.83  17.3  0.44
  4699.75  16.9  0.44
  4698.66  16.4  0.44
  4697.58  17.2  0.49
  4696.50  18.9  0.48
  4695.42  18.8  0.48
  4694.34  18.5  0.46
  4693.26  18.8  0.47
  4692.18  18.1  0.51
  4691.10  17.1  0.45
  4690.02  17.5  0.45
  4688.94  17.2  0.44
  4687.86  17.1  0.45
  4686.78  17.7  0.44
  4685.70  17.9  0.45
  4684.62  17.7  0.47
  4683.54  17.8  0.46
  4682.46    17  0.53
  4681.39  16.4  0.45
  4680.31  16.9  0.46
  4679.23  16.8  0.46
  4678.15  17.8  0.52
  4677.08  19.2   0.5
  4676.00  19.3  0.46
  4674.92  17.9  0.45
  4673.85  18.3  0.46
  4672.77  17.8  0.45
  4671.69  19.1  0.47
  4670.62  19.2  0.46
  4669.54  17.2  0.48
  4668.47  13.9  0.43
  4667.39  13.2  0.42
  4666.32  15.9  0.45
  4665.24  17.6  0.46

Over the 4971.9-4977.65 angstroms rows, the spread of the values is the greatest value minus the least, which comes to 0.90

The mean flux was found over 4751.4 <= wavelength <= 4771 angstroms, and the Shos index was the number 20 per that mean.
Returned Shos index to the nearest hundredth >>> 1.18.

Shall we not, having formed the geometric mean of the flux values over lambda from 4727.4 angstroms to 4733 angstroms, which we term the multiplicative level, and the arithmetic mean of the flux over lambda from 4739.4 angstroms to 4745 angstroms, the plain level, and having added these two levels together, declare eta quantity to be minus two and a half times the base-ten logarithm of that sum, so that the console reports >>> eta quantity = -3.853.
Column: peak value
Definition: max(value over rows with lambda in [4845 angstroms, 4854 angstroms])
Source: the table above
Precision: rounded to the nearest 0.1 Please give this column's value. 19.3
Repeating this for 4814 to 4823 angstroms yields 19.4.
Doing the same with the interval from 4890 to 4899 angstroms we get 20.4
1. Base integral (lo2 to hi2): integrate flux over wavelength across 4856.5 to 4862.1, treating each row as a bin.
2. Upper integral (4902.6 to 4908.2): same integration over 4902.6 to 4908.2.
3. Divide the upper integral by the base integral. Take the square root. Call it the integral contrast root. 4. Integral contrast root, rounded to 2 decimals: 1.08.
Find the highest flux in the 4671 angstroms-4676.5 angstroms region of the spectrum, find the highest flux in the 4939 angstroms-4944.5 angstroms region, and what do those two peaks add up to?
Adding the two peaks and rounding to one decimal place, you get 38.6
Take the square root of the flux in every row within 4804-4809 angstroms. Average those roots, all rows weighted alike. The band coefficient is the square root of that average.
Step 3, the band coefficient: 2.06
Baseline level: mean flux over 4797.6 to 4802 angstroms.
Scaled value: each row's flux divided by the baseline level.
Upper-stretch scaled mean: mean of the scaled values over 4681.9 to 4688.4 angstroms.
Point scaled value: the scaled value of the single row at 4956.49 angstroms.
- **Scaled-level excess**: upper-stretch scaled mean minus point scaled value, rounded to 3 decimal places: 0.210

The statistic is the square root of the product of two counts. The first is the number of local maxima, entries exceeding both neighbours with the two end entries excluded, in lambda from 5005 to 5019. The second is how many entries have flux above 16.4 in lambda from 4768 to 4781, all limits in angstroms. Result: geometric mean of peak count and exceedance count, 2.6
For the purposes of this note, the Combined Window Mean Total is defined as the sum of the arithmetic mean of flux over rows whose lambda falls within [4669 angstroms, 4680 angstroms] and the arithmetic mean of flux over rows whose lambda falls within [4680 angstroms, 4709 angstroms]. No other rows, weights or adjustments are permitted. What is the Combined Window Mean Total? 35.4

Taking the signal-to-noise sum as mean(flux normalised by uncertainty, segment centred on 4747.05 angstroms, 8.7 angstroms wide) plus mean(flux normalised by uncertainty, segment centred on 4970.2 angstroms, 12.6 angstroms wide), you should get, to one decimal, 86.4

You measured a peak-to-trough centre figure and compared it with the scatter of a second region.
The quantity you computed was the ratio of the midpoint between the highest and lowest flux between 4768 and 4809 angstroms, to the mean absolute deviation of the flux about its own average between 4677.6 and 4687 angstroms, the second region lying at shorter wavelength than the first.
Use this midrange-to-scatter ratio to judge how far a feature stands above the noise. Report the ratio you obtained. 35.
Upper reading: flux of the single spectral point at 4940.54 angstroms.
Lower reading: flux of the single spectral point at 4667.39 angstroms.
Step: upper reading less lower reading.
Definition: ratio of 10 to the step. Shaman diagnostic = 2.0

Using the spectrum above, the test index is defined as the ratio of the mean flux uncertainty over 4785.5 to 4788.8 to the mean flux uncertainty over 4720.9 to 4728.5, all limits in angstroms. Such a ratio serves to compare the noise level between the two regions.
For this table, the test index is 0.92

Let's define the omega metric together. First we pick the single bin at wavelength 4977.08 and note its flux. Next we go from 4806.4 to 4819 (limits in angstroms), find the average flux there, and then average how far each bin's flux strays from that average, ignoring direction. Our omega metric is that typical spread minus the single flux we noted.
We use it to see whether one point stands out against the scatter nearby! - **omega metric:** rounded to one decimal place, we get -17.9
